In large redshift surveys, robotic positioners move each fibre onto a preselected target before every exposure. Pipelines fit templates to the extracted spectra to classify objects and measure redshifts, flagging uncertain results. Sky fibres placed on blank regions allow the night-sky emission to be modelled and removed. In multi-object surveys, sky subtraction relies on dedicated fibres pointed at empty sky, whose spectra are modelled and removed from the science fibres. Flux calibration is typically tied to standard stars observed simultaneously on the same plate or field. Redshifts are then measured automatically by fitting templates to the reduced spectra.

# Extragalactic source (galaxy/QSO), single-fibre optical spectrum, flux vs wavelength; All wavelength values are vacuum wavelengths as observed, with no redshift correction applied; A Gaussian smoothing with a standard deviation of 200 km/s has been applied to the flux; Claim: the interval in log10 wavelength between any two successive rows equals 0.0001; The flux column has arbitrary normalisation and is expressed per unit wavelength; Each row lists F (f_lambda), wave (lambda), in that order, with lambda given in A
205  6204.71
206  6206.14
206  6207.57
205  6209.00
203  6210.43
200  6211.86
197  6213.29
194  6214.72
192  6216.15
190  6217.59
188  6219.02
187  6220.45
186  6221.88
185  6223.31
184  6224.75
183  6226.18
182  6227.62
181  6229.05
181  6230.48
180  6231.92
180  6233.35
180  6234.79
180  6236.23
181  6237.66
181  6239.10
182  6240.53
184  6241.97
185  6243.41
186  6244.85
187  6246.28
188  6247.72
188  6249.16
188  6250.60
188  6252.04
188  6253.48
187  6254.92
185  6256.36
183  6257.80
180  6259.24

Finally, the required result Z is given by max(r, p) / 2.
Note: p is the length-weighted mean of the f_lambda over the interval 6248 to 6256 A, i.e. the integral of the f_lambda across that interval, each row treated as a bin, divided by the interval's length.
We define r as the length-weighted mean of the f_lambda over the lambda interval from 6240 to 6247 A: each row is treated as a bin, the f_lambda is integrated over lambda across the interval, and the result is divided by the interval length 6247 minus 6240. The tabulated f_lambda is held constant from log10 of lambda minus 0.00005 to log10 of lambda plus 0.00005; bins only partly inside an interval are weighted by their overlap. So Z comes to 93.8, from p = 188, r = 185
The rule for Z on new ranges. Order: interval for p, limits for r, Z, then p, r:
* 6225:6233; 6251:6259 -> 93.0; 182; 186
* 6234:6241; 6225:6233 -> 90.8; 181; 182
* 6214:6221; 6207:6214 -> 101.1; 190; 202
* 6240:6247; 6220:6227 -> 92.4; 185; 185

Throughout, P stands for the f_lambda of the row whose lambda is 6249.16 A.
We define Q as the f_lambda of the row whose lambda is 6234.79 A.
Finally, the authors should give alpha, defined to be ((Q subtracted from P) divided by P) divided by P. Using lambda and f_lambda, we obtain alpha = 0.0002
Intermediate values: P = 188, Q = 180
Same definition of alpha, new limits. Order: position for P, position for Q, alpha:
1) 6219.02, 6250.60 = 0.0000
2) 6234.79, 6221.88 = -0.0002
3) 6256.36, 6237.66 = 0.0001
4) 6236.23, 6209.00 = -0.0008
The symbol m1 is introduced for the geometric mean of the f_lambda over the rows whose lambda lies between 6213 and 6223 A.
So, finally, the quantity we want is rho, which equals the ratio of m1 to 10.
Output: 19.05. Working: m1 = 190.5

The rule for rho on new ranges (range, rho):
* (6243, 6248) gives 18.65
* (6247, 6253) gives 18.80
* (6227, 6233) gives 18.10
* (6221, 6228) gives 18.40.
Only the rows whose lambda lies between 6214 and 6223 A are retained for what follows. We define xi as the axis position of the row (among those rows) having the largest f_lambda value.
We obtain 6214.72 A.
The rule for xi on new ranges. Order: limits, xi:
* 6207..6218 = 6207.57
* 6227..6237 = 6227.62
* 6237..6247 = 6246.28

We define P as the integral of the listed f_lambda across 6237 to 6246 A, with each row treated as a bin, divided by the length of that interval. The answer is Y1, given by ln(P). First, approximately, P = 183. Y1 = 5.21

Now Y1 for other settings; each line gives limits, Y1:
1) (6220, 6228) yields 5.22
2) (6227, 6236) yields 5.20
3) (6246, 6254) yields 5.24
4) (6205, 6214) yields 5.31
